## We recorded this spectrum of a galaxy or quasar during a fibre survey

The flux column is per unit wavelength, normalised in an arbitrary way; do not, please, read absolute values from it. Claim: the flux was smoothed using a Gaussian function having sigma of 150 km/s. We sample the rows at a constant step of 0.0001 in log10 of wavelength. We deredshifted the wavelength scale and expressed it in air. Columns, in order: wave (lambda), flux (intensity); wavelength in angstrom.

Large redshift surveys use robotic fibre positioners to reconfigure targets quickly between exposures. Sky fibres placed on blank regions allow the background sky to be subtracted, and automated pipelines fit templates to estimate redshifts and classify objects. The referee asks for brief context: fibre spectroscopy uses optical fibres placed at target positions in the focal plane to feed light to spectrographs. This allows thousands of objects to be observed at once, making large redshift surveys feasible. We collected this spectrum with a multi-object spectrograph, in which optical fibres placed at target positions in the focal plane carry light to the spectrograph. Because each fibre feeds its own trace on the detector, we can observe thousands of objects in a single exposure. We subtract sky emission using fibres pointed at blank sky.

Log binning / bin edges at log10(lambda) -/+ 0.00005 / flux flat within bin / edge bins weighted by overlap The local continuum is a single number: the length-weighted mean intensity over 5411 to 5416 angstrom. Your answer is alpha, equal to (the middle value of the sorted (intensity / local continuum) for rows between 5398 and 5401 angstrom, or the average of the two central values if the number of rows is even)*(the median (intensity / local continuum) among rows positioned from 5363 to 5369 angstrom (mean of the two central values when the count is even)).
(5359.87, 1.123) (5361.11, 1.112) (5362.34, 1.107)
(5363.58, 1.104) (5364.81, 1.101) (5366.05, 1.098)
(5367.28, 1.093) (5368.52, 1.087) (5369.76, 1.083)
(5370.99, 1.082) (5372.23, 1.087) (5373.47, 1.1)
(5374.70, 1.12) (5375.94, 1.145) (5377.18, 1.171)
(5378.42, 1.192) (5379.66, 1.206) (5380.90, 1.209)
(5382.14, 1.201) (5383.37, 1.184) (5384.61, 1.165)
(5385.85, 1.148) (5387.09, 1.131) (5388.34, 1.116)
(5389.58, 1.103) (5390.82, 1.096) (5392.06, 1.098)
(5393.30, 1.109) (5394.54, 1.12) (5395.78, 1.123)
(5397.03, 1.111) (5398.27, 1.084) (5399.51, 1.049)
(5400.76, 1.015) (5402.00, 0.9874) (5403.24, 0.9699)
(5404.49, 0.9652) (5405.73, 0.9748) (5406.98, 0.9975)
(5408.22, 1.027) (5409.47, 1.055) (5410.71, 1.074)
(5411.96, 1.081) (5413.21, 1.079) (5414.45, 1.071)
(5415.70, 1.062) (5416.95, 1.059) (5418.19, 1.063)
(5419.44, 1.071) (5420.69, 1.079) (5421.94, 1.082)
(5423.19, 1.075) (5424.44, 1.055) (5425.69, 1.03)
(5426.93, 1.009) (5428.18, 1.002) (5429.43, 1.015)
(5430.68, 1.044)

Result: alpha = 1.00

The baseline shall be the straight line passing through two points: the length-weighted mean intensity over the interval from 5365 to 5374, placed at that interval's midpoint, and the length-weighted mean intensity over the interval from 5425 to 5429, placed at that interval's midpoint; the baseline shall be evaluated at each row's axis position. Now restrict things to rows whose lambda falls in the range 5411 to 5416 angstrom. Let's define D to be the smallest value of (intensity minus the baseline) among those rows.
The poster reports 0.03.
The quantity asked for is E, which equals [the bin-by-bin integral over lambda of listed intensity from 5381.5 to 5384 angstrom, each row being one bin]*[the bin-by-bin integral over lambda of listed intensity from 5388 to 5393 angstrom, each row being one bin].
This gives 17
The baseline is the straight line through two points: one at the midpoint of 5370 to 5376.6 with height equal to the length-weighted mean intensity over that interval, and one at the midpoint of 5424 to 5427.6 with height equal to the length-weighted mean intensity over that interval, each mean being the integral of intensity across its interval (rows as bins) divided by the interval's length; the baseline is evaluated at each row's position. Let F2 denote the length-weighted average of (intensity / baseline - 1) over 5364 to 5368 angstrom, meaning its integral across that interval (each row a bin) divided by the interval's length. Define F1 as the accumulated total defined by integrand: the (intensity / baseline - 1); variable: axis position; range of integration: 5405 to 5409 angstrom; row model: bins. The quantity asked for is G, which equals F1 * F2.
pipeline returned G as 0.004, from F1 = -0.22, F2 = -0.02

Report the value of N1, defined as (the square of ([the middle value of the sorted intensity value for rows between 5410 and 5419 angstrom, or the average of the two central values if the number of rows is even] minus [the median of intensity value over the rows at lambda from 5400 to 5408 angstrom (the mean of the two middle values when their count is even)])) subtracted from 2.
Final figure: 1.99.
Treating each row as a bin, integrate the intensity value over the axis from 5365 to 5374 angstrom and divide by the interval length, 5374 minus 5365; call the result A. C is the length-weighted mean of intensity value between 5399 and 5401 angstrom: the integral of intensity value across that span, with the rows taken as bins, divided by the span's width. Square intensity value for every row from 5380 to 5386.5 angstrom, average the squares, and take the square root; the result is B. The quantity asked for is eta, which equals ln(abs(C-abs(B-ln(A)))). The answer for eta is -2.7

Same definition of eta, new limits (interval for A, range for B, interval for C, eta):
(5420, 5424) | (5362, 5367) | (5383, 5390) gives -2.2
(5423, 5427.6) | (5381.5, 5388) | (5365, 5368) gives -3.5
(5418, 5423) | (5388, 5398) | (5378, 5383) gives -1.8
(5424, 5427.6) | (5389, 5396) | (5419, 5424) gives -6.3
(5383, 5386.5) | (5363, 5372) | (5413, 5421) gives -2.1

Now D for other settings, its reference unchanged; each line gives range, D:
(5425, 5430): -0.01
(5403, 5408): -0.08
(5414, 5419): 0.03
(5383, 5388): 0.06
